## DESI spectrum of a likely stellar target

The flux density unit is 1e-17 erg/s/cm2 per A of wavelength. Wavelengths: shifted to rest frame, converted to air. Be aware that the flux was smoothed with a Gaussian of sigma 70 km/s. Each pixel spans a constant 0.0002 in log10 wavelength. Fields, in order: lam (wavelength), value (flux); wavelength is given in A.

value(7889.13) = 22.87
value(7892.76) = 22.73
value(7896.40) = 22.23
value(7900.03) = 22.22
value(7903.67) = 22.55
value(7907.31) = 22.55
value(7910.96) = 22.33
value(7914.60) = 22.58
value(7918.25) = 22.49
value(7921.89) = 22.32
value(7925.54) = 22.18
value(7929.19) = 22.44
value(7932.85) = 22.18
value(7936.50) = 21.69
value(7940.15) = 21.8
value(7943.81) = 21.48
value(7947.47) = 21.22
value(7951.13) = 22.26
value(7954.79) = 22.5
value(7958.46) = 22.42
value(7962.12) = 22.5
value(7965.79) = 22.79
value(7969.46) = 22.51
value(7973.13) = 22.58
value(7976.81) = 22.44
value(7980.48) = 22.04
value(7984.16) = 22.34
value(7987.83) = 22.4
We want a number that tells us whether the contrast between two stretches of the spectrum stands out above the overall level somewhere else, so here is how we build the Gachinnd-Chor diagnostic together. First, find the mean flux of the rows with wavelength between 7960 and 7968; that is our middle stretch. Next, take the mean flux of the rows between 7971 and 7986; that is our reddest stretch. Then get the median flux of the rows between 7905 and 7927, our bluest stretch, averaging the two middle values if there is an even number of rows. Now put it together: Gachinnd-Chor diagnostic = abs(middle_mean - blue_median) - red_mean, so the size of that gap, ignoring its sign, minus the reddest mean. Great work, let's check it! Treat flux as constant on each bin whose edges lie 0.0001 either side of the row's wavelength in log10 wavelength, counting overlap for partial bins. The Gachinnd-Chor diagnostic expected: -22.1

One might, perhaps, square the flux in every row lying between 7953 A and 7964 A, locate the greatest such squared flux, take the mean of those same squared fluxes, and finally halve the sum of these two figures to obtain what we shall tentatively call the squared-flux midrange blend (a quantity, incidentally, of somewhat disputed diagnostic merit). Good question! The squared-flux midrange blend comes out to 506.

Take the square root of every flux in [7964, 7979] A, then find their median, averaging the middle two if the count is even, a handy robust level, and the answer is 4.75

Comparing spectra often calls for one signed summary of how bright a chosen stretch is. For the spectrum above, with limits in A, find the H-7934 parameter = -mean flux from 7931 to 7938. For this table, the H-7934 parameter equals -21.94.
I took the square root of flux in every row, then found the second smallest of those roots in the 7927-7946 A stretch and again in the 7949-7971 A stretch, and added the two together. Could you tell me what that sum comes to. 9.39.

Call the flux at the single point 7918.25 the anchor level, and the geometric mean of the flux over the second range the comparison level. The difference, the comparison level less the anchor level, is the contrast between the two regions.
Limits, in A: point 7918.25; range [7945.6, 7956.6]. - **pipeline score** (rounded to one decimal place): -0.5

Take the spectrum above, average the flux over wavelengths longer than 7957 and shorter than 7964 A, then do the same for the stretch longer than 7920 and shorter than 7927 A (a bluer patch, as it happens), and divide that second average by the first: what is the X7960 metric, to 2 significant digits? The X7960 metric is 0.99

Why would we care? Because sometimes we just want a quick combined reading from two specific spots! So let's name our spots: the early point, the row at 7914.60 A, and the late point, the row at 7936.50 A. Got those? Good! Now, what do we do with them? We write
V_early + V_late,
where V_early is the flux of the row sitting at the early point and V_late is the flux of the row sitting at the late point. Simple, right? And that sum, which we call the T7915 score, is 44.3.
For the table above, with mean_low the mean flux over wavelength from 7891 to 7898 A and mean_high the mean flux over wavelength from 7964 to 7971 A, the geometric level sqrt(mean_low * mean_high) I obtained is 22.56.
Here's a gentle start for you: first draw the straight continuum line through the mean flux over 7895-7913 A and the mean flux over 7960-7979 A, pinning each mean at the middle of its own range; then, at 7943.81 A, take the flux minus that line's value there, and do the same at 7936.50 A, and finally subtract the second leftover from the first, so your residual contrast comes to -0.23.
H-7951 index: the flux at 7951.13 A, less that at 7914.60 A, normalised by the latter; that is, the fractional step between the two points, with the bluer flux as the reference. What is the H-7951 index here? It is -0.014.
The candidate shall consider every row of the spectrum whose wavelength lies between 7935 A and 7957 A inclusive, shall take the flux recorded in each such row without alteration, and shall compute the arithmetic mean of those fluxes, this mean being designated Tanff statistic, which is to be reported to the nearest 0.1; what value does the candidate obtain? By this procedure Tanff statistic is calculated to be 21.8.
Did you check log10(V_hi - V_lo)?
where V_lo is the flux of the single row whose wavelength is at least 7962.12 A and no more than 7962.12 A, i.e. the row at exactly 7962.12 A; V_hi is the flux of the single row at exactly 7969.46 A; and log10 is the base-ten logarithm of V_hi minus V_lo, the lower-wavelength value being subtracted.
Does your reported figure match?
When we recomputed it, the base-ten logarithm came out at -2.0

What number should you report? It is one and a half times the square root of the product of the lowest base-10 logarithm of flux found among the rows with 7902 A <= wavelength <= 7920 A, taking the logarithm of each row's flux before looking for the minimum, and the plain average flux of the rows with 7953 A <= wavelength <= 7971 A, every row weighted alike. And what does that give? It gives 8.27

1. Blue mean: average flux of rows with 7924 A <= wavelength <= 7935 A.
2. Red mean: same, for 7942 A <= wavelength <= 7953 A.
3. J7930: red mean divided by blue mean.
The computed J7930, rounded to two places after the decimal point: 0.97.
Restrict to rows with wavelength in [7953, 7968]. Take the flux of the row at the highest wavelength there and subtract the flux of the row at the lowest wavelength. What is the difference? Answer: 0.3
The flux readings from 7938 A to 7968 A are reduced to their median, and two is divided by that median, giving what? 0.0895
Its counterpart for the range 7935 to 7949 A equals 0.0927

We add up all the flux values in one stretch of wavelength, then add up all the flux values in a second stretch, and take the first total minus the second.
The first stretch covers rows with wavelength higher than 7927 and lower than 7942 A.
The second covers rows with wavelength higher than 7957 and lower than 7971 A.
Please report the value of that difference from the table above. -2.1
